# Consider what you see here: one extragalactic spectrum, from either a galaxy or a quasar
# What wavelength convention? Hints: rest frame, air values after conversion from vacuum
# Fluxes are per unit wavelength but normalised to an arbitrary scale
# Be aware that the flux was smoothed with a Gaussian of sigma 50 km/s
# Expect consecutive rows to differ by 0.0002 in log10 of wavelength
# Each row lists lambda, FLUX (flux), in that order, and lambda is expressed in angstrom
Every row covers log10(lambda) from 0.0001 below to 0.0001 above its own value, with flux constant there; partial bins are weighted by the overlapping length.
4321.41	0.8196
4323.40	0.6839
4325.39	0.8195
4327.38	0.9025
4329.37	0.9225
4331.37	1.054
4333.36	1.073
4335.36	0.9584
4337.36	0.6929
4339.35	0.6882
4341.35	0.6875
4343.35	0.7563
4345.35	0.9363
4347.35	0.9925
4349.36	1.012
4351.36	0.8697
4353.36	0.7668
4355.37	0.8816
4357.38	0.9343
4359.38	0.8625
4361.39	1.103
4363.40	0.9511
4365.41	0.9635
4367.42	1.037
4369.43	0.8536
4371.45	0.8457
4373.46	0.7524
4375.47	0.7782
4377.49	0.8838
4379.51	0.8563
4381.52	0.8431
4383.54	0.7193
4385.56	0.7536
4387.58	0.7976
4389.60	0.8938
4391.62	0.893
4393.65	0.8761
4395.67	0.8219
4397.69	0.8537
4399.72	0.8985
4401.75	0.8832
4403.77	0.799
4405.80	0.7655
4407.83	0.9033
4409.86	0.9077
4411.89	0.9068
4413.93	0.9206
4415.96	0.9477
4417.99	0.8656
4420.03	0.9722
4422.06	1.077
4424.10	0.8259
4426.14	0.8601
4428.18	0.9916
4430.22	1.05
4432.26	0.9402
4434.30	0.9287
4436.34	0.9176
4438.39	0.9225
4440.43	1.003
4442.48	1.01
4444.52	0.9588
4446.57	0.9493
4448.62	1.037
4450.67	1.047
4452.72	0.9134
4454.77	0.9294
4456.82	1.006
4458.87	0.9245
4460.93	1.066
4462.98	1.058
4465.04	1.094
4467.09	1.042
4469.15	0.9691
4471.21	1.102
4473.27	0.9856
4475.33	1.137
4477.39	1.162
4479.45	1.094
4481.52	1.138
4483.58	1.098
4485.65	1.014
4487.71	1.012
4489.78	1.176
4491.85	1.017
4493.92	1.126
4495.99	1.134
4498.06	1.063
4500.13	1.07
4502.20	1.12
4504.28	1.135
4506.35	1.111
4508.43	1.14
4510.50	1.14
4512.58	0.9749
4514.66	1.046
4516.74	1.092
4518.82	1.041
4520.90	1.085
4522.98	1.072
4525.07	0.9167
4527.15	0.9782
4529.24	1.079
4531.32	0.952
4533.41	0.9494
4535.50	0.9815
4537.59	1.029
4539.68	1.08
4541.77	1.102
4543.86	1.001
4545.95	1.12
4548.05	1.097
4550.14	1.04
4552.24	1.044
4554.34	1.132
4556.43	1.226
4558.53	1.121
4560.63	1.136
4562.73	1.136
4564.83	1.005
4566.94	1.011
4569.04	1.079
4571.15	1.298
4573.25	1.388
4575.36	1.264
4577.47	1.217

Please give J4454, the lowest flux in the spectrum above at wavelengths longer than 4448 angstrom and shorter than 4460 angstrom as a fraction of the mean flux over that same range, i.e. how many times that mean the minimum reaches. 0.94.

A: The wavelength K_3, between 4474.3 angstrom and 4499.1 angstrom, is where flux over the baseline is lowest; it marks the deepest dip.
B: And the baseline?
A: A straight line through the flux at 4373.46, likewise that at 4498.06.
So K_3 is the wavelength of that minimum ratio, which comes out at 4491.85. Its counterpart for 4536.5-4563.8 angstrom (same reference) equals 4543.86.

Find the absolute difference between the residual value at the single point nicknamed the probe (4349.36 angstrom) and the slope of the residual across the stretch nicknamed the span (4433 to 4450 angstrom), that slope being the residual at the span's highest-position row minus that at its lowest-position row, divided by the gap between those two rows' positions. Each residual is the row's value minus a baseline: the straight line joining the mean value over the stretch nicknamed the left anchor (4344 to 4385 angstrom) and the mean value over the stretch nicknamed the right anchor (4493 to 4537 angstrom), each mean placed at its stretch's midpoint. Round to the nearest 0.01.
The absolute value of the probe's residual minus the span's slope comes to 0.13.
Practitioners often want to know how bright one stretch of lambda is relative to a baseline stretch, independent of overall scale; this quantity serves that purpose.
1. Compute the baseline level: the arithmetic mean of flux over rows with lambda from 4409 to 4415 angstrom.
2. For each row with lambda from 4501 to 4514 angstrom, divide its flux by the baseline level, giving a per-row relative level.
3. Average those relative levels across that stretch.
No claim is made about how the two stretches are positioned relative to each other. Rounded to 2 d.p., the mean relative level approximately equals 1.21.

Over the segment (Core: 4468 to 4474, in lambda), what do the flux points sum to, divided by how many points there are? 1.02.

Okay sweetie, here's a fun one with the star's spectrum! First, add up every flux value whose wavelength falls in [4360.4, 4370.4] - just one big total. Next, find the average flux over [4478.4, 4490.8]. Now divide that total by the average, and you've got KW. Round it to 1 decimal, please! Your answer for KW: 4.5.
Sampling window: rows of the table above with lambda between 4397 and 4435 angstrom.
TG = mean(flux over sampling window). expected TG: 0.91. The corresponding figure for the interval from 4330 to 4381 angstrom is 0.89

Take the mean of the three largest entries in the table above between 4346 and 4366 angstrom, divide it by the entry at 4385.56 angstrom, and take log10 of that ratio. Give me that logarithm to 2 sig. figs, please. 0.14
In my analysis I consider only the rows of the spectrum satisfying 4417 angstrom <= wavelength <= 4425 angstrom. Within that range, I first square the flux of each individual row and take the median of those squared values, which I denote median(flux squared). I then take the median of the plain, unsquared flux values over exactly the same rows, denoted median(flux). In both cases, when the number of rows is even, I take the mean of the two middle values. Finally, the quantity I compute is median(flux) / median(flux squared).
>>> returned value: 1.08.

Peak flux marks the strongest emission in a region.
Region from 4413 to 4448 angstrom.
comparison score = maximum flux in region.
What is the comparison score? 1.077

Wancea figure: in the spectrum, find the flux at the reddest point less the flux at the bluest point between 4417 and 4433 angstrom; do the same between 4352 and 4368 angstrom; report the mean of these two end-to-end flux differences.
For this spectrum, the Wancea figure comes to 0.17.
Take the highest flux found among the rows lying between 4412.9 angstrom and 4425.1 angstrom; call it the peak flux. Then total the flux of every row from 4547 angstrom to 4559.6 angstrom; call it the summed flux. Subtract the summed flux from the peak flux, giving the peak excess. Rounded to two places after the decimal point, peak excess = -5.58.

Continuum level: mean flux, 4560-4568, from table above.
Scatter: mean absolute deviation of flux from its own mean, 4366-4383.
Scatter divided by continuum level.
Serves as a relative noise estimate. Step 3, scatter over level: 0.049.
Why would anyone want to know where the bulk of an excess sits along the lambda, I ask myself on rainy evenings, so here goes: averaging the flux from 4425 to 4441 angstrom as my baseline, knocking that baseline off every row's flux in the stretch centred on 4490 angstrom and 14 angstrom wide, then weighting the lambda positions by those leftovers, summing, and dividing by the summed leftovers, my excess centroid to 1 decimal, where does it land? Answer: 4490.5 angstrom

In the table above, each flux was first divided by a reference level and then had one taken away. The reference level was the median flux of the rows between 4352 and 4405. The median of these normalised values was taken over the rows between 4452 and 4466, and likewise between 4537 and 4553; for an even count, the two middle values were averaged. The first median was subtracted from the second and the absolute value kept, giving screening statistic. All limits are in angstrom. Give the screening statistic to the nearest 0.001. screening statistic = 0.065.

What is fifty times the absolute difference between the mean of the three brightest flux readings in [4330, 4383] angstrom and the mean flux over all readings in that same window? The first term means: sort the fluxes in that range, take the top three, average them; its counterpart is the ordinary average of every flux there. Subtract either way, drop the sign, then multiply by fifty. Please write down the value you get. 10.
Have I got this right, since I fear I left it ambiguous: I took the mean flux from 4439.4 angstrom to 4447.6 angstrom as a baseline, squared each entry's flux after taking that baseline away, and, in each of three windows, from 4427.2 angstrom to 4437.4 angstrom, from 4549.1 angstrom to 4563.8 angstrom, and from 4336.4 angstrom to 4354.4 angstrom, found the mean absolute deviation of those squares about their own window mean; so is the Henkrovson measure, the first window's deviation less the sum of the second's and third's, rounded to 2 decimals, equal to -0.04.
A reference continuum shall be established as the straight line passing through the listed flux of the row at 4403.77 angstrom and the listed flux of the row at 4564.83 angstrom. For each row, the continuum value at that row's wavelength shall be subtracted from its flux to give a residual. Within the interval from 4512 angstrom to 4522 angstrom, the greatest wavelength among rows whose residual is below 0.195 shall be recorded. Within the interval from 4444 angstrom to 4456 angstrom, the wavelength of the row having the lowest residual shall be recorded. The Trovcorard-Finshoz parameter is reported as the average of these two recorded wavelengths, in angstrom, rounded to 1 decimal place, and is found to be 4486.8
